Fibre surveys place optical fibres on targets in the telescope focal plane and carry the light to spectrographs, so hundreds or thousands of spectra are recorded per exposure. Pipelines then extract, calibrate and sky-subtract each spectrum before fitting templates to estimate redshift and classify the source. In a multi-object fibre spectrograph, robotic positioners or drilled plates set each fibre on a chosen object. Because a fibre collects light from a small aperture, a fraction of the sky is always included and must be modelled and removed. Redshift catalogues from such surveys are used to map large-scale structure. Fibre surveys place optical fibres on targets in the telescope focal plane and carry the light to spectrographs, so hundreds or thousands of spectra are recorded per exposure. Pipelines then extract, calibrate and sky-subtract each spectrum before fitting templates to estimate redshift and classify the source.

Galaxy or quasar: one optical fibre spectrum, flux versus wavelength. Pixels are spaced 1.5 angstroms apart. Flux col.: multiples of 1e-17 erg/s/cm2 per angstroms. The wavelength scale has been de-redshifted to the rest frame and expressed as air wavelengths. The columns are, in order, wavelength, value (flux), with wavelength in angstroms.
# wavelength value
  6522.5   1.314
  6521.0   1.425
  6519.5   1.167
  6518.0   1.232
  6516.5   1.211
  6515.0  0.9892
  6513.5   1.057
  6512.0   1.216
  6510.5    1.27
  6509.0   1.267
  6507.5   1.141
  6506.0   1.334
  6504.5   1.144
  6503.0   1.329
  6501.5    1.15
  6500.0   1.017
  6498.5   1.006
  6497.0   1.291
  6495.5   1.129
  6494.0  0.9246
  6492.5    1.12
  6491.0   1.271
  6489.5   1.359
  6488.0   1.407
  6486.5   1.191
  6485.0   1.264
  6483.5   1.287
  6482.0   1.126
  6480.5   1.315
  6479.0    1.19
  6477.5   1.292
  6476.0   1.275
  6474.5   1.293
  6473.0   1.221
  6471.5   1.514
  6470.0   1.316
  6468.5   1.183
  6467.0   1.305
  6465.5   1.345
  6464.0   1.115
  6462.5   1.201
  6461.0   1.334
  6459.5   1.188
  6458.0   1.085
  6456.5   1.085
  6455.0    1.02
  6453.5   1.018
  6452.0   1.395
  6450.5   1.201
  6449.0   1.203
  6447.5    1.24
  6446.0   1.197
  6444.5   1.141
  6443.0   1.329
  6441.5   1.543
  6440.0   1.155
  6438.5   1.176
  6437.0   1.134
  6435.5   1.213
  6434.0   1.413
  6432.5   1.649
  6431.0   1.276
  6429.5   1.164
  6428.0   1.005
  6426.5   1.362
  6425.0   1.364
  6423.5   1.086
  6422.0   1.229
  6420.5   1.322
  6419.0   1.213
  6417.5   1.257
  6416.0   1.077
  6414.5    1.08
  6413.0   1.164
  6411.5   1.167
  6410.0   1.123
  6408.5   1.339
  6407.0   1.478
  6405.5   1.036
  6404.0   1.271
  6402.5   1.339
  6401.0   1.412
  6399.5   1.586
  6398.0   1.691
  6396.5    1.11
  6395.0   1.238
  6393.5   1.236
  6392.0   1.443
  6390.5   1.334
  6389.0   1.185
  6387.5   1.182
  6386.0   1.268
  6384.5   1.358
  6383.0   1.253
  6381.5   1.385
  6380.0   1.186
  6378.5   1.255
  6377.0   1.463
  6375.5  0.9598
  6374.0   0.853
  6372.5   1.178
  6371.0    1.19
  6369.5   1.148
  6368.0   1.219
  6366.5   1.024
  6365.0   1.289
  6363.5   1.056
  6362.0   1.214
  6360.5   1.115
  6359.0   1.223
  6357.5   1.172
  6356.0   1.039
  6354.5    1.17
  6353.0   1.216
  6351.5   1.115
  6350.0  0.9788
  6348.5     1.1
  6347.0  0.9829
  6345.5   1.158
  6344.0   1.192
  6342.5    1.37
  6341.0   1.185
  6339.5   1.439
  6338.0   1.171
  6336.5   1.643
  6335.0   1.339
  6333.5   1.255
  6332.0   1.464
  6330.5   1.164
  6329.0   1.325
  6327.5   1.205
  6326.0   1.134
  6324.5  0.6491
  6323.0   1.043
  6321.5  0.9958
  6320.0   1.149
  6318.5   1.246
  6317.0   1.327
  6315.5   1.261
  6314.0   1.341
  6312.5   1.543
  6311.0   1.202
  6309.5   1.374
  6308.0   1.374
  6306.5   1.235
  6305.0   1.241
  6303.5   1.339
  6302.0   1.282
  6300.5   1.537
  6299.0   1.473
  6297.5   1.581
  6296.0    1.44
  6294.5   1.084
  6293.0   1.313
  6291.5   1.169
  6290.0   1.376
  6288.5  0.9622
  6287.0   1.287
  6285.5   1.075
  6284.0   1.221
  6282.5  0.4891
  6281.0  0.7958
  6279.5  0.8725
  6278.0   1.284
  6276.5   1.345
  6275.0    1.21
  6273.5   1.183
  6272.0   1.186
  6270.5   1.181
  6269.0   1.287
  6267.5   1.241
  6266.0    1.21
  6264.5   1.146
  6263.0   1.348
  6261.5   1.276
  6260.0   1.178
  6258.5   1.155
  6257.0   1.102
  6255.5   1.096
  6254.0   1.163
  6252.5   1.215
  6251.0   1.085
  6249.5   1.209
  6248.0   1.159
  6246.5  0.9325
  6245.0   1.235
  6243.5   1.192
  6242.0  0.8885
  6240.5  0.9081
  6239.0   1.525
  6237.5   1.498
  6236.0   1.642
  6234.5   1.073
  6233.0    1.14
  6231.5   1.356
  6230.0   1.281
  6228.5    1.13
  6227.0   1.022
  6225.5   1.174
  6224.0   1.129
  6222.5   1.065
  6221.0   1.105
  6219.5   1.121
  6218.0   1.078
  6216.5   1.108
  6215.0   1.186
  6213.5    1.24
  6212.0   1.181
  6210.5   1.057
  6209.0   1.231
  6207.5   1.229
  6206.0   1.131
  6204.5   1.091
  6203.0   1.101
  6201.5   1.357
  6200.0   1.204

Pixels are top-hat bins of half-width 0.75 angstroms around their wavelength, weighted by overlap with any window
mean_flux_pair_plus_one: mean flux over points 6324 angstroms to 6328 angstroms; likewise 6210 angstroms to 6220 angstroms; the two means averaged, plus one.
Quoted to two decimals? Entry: 2.07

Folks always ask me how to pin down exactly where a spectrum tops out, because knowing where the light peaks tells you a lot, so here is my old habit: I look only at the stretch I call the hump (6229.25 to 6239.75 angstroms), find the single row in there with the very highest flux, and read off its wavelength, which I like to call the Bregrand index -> 6236.0 angstroms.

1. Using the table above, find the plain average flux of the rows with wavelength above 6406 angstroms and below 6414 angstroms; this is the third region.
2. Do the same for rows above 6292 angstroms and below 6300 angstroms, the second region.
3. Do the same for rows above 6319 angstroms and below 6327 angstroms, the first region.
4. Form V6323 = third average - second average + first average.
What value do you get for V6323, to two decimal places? 0.87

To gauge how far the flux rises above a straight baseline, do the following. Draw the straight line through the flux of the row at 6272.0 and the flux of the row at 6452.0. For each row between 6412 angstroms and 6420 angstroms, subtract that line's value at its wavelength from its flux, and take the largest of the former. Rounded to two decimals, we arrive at -0.10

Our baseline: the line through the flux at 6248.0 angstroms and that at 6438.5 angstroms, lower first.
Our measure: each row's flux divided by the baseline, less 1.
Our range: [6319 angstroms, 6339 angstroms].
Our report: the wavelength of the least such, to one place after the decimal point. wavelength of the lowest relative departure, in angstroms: 6324.5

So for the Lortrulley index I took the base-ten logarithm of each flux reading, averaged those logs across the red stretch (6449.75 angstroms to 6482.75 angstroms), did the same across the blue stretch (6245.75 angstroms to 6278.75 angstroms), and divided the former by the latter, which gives 1.17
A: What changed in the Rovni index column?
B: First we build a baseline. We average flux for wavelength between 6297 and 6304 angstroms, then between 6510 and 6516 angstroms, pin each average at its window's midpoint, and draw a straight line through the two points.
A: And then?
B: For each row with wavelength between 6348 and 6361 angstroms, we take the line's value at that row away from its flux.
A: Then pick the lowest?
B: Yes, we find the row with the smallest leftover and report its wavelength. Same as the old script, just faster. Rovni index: 6350.0 angstroms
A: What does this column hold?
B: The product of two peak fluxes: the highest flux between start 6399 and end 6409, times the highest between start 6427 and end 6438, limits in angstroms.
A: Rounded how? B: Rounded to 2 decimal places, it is 2.62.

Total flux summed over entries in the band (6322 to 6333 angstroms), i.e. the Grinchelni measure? 7.98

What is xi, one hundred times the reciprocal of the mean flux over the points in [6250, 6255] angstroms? 87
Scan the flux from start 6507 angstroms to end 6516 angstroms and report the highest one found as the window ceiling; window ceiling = 1.27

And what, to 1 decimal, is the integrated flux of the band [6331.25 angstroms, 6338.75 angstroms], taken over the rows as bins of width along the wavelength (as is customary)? 10.3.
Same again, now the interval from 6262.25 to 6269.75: 9.3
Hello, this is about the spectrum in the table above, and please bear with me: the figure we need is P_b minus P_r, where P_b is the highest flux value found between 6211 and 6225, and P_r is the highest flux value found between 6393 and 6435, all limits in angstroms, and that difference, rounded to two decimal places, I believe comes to -0.45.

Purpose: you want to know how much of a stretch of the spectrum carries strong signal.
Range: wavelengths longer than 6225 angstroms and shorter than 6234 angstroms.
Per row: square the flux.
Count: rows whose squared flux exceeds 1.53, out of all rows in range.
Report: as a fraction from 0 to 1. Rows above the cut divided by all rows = 0.33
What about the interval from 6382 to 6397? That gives 0.60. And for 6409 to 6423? 0.22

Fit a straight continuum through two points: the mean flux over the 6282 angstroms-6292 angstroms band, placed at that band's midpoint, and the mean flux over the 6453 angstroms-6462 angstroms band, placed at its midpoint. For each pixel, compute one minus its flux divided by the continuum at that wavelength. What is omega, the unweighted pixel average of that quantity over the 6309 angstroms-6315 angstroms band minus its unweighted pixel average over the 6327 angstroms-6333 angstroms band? -0.07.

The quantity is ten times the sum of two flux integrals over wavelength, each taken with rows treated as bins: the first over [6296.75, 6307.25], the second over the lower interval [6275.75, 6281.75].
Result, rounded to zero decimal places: 210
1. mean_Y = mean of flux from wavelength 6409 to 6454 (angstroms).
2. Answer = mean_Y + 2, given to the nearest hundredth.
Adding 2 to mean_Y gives 3.23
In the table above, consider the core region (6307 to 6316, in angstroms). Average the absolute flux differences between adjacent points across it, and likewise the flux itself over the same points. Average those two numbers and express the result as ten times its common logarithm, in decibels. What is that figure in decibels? -1.23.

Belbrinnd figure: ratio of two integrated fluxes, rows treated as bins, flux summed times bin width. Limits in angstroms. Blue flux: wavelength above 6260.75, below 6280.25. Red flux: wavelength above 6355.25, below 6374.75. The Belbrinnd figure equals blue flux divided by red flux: 1.07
